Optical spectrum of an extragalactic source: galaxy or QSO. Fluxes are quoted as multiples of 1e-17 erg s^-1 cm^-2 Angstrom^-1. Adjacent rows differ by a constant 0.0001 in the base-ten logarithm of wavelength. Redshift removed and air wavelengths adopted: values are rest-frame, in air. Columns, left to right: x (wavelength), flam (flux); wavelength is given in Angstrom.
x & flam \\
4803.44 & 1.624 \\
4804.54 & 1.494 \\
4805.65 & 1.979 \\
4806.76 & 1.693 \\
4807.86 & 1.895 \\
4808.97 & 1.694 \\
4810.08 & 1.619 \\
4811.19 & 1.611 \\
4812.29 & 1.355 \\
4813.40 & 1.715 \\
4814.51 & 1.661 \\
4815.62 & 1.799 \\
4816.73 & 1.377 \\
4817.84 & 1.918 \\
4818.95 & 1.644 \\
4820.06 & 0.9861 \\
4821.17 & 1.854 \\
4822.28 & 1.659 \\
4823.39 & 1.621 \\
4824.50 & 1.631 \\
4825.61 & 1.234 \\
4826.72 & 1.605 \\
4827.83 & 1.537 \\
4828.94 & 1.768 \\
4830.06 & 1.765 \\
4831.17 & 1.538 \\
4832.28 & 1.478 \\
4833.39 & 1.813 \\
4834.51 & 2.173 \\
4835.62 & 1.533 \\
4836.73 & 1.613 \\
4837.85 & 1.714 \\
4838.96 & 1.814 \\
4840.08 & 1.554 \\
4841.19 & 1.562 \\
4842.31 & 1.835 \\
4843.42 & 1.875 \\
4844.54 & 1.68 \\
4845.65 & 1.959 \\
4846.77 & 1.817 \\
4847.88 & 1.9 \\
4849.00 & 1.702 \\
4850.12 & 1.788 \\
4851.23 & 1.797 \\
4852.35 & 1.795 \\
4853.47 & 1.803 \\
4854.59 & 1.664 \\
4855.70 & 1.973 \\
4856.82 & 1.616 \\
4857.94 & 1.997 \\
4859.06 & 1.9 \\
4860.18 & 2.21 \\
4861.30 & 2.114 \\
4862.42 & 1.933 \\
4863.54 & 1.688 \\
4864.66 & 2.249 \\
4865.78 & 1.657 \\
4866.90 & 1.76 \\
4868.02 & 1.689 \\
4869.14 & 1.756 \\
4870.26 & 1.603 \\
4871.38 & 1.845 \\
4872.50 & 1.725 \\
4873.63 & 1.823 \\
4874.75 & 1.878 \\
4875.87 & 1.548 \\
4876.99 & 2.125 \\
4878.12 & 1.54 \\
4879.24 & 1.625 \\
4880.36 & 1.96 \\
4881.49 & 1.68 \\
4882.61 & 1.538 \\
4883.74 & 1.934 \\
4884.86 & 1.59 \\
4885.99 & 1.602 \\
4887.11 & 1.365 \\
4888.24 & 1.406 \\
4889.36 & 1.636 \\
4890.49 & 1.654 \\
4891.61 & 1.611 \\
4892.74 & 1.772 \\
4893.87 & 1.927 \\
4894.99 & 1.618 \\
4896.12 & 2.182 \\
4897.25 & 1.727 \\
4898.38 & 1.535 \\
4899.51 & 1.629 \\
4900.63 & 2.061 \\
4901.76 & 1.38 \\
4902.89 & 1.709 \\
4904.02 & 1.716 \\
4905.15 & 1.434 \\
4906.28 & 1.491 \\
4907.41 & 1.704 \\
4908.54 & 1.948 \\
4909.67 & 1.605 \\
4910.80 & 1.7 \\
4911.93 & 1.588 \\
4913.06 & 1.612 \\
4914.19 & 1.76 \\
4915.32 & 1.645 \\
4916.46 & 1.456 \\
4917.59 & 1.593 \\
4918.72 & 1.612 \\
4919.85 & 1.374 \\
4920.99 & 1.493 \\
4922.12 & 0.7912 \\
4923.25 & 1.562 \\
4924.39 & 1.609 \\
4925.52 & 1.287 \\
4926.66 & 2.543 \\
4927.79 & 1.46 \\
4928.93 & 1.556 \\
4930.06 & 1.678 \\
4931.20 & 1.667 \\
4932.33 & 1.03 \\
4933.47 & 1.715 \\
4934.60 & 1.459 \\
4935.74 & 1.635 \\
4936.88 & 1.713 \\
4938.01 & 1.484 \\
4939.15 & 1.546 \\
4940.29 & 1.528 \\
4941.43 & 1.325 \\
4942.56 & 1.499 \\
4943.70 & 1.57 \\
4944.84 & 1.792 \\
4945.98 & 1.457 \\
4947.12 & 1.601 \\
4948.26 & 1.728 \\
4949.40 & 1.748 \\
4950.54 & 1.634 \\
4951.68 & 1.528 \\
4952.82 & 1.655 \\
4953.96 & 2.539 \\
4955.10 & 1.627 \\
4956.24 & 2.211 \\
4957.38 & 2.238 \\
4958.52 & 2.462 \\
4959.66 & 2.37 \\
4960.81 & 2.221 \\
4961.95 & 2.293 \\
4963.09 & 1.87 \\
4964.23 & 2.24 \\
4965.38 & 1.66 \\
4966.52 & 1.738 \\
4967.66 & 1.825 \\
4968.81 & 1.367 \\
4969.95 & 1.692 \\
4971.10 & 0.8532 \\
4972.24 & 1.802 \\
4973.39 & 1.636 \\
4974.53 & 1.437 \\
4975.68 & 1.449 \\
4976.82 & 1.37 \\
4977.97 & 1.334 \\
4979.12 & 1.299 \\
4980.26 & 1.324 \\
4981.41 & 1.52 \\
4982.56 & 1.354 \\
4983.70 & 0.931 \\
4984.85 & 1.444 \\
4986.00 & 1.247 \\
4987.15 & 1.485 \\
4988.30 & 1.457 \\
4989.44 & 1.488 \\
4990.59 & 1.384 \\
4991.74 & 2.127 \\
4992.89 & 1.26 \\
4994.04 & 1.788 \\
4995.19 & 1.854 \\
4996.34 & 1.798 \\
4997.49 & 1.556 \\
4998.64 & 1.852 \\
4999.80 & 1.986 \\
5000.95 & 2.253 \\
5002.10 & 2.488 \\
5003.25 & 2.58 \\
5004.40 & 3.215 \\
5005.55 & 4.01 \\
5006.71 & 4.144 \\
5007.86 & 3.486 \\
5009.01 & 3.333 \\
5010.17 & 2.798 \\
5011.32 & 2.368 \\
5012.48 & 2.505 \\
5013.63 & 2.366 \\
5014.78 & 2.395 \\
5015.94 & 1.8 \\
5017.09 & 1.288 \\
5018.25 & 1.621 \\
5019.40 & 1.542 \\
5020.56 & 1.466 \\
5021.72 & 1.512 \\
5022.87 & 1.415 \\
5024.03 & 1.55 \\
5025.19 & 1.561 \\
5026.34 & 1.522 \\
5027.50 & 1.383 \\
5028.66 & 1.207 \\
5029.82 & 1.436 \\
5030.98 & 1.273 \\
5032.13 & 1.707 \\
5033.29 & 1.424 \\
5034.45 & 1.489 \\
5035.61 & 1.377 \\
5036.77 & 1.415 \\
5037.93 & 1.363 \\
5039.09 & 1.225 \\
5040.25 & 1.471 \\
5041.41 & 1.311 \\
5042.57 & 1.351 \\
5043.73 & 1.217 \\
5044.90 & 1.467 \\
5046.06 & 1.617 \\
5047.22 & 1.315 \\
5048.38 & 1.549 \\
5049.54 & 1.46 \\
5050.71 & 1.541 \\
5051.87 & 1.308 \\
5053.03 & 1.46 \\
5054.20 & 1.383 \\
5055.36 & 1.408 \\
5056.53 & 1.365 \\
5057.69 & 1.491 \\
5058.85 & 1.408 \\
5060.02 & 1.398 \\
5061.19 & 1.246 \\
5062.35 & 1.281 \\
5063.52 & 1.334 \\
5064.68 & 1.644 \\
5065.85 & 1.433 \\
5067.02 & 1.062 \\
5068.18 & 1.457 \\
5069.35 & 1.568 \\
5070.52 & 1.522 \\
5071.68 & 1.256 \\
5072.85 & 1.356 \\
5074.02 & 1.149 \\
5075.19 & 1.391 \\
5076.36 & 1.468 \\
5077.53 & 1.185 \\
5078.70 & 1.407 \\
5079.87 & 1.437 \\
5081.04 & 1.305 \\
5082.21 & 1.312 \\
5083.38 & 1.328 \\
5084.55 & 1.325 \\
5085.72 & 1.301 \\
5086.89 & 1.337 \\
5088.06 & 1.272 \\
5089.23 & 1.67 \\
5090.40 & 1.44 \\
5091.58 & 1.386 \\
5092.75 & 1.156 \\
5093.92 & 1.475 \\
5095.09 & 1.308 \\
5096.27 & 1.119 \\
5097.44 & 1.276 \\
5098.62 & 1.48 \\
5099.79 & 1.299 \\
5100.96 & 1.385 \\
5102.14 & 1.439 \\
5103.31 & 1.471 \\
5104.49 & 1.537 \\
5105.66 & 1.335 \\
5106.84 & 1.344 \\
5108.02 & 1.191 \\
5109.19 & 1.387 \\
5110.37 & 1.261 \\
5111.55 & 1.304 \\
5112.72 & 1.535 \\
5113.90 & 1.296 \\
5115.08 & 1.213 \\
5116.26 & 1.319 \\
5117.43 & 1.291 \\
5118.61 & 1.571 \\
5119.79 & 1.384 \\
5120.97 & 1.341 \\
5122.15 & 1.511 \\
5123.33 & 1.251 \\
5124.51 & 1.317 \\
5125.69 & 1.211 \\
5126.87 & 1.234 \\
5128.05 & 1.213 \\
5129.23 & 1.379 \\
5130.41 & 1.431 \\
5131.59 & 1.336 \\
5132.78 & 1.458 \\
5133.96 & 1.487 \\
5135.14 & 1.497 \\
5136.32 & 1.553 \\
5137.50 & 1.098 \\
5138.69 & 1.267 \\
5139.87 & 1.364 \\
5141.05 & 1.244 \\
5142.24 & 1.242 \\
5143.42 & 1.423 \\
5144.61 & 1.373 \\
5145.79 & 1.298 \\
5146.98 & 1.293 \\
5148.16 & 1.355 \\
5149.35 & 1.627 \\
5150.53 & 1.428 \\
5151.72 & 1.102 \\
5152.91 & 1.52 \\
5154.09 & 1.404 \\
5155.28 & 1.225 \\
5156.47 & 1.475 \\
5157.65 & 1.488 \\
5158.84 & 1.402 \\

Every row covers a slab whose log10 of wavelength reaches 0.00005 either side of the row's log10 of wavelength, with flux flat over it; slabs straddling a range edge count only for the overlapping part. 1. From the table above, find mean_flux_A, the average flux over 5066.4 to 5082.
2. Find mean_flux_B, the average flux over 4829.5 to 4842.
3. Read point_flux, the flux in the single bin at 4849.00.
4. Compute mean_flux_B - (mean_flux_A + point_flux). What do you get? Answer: -1.4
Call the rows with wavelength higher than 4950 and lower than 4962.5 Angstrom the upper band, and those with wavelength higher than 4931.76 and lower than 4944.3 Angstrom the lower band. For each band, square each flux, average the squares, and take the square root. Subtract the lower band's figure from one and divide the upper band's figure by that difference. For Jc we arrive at -4.1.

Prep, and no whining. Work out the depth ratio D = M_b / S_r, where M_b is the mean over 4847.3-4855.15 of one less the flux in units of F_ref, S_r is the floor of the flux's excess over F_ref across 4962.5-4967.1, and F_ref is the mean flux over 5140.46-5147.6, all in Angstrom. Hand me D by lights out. -1.0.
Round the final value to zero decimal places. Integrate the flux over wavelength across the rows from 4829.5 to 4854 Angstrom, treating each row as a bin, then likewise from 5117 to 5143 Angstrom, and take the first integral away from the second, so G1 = -8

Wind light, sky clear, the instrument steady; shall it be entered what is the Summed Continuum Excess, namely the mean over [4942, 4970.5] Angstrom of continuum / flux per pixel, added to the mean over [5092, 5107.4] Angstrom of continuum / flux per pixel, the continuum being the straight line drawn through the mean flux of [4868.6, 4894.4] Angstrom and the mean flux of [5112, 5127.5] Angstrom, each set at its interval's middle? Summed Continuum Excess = 1.90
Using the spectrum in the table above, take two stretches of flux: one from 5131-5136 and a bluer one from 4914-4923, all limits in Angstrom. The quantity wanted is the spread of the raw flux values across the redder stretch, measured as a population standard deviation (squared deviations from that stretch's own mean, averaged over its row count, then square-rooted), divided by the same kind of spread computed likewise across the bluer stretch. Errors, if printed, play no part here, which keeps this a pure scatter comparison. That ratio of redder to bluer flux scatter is 0.2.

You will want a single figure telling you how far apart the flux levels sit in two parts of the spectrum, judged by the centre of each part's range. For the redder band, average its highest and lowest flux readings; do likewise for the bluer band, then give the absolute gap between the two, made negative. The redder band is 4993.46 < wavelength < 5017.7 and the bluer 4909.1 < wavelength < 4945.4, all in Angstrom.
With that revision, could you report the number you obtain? -1.0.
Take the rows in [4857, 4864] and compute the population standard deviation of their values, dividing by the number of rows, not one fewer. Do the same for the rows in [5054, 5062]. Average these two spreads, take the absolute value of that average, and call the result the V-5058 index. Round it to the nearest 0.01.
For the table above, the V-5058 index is 0.12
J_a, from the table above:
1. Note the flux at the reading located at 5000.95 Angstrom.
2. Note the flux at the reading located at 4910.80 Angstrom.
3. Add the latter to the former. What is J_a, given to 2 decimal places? 3.95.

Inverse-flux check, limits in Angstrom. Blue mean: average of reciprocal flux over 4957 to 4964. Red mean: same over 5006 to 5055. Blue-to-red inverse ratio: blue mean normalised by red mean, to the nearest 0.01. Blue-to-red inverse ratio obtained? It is 0.71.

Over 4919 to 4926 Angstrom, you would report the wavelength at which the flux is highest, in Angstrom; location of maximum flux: 4924.39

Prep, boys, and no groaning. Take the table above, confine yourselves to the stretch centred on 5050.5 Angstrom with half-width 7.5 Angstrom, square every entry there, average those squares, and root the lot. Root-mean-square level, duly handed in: 1.43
